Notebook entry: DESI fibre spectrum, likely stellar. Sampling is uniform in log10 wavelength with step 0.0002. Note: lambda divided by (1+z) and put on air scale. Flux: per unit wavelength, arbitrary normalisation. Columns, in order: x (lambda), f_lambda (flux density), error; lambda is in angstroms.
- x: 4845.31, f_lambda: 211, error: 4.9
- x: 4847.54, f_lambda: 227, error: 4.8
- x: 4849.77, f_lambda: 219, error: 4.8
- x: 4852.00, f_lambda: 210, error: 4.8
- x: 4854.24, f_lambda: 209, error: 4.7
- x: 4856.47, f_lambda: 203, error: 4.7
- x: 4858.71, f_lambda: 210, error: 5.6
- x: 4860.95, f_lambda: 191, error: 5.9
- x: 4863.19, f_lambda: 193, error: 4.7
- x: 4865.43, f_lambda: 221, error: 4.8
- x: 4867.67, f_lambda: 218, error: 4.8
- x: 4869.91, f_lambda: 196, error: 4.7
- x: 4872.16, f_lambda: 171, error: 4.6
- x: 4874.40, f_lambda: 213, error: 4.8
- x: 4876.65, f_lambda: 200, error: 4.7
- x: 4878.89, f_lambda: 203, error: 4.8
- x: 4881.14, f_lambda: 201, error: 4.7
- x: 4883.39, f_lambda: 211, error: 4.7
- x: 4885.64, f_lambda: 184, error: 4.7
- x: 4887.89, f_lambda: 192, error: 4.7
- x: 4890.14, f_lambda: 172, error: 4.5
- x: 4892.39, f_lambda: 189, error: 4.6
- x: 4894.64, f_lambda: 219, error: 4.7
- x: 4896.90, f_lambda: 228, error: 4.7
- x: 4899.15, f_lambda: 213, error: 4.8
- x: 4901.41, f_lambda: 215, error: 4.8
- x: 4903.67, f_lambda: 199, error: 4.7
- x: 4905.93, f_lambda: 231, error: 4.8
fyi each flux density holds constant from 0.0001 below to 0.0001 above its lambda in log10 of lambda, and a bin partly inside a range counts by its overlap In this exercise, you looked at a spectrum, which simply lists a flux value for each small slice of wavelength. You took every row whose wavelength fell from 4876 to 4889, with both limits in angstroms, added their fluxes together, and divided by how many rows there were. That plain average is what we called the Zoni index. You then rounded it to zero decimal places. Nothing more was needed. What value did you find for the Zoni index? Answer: 198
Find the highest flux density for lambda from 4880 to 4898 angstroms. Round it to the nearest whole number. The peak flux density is 228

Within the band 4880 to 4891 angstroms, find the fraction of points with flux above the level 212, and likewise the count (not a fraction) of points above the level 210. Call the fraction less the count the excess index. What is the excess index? -1.00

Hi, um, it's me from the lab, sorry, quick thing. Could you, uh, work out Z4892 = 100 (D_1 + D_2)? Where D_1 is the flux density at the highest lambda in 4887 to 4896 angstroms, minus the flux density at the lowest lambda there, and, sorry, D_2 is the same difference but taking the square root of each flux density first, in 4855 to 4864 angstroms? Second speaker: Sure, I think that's 2664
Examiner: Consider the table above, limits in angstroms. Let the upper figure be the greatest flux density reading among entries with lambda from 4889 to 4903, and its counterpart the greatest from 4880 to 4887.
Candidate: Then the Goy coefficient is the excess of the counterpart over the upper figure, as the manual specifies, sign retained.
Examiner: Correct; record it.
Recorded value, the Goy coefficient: -17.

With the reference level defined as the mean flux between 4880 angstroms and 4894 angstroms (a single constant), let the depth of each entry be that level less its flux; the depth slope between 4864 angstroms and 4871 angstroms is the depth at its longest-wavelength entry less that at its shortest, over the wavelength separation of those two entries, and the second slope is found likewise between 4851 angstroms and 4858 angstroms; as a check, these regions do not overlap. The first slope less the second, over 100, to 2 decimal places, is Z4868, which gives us 0.04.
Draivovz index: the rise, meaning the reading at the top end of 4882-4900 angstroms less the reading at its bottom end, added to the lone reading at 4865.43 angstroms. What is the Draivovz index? 223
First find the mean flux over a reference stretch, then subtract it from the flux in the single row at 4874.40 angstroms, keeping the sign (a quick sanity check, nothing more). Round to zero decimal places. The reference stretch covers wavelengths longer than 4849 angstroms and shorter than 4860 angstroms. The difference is 3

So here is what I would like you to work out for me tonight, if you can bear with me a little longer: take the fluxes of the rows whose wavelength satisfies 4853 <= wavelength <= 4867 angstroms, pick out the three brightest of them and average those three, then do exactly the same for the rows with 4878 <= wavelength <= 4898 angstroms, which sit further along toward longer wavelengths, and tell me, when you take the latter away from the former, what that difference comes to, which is -6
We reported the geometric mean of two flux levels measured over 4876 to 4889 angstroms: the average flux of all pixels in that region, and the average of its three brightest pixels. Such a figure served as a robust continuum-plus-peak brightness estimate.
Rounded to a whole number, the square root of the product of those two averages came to 202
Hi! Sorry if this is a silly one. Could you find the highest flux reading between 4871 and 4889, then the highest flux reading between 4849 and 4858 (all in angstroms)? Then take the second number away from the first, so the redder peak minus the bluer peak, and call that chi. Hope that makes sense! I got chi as -6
